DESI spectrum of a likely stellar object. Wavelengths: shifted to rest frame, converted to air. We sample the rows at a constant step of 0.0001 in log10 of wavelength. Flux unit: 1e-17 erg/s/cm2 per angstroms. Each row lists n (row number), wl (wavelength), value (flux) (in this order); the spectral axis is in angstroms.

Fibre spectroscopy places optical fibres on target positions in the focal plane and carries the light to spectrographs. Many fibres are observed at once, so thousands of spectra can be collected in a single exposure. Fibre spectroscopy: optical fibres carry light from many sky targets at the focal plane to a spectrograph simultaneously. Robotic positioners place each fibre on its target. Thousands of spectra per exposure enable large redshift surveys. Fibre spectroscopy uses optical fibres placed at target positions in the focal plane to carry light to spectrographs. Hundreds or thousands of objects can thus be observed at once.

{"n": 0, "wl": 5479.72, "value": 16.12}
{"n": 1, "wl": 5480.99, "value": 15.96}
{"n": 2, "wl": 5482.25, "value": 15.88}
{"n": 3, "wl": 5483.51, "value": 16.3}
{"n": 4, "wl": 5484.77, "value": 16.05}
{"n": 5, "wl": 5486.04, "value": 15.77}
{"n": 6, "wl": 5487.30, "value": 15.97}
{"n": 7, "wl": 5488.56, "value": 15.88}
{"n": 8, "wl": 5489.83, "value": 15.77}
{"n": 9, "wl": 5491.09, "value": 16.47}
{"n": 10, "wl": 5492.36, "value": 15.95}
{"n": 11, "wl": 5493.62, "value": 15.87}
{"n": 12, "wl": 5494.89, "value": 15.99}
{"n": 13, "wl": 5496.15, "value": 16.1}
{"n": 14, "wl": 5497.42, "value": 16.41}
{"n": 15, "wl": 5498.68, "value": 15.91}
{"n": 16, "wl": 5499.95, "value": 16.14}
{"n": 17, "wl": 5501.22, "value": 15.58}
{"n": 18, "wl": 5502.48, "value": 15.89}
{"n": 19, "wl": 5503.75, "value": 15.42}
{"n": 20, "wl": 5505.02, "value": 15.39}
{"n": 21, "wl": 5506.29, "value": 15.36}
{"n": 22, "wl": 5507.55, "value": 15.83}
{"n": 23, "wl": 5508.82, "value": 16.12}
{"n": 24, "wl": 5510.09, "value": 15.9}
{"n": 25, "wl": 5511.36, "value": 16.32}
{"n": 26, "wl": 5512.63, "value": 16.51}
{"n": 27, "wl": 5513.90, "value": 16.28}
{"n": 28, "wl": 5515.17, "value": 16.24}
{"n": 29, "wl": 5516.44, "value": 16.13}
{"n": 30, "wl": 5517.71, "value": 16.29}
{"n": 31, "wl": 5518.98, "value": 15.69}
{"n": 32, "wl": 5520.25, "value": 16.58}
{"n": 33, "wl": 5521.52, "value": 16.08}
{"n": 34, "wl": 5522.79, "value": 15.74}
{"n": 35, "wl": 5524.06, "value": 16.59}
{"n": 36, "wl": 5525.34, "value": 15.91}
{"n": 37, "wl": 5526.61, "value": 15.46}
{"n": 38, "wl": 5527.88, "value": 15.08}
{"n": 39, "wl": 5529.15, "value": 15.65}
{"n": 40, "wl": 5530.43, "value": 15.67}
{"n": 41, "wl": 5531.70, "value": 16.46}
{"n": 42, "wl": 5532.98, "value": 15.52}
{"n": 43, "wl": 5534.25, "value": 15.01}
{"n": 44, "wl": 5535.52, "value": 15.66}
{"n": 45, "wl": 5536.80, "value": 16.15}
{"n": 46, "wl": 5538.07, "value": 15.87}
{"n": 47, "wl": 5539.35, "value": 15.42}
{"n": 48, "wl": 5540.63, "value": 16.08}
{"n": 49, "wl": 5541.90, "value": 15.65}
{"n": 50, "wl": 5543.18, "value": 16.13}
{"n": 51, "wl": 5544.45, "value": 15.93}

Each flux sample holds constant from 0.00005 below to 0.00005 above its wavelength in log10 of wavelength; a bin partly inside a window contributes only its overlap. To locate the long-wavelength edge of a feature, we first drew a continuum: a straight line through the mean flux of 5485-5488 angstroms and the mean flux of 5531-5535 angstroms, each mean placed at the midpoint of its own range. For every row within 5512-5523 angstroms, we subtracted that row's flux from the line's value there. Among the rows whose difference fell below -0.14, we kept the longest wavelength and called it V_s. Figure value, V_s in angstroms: 5521.52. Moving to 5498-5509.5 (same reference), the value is 5508.82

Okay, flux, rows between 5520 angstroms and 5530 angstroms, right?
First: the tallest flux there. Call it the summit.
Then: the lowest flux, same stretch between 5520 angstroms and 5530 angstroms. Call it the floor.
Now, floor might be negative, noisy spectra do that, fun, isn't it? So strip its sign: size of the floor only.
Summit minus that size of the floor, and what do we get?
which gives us 1.5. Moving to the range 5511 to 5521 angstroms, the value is 0.9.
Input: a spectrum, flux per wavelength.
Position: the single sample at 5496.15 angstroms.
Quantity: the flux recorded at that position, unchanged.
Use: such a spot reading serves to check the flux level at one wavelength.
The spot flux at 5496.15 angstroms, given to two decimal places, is 16.10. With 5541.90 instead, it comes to 15.65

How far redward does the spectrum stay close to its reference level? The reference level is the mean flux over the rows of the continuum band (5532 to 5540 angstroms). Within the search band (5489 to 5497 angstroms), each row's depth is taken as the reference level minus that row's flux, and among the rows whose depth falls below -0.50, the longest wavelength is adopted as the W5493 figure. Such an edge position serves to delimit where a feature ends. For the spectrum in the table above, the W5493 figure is 5491.09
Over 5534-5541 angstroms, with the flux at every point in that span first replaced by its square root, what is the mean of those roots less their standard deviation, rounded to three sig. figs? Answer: 3.91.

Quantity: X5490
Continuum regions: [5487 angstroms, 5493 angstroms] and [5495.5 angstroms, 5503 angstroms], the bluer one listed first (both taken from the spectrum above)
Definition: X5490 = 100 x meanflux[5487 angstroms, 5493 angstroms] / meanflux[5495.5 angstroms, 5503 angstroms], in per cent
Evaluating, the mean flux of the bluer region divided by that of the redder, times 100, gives 100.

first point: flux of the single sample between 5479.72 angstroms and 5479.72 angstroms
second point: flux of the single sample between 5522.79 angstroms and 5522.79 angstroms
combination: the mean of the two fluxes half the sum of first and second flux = 15.9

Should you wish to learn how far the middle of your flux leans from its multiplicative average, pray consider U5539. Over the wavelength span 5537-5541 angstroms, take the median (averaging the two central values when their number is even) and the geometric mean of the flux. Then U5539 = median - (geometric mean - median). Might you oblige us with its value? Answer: 16.0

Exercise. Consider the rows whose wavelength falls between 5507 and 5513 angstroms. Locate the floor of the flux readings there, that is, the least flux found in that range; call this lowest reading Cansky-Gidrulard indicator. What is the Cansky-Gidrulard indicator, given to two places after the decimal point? 15.83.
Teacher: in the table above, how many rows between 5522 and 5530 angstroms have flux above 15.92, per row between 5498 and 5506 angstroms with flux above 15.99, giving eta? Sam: 1.0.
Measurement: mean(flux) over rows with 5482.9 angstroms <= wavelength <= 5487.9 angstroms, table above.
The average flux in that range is 16.0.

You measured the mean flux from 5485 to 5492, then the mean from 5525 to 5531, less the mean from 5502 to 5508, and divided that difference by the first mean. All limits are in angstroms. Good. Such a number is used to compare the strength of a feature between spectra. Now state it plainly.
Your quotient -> 0.00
